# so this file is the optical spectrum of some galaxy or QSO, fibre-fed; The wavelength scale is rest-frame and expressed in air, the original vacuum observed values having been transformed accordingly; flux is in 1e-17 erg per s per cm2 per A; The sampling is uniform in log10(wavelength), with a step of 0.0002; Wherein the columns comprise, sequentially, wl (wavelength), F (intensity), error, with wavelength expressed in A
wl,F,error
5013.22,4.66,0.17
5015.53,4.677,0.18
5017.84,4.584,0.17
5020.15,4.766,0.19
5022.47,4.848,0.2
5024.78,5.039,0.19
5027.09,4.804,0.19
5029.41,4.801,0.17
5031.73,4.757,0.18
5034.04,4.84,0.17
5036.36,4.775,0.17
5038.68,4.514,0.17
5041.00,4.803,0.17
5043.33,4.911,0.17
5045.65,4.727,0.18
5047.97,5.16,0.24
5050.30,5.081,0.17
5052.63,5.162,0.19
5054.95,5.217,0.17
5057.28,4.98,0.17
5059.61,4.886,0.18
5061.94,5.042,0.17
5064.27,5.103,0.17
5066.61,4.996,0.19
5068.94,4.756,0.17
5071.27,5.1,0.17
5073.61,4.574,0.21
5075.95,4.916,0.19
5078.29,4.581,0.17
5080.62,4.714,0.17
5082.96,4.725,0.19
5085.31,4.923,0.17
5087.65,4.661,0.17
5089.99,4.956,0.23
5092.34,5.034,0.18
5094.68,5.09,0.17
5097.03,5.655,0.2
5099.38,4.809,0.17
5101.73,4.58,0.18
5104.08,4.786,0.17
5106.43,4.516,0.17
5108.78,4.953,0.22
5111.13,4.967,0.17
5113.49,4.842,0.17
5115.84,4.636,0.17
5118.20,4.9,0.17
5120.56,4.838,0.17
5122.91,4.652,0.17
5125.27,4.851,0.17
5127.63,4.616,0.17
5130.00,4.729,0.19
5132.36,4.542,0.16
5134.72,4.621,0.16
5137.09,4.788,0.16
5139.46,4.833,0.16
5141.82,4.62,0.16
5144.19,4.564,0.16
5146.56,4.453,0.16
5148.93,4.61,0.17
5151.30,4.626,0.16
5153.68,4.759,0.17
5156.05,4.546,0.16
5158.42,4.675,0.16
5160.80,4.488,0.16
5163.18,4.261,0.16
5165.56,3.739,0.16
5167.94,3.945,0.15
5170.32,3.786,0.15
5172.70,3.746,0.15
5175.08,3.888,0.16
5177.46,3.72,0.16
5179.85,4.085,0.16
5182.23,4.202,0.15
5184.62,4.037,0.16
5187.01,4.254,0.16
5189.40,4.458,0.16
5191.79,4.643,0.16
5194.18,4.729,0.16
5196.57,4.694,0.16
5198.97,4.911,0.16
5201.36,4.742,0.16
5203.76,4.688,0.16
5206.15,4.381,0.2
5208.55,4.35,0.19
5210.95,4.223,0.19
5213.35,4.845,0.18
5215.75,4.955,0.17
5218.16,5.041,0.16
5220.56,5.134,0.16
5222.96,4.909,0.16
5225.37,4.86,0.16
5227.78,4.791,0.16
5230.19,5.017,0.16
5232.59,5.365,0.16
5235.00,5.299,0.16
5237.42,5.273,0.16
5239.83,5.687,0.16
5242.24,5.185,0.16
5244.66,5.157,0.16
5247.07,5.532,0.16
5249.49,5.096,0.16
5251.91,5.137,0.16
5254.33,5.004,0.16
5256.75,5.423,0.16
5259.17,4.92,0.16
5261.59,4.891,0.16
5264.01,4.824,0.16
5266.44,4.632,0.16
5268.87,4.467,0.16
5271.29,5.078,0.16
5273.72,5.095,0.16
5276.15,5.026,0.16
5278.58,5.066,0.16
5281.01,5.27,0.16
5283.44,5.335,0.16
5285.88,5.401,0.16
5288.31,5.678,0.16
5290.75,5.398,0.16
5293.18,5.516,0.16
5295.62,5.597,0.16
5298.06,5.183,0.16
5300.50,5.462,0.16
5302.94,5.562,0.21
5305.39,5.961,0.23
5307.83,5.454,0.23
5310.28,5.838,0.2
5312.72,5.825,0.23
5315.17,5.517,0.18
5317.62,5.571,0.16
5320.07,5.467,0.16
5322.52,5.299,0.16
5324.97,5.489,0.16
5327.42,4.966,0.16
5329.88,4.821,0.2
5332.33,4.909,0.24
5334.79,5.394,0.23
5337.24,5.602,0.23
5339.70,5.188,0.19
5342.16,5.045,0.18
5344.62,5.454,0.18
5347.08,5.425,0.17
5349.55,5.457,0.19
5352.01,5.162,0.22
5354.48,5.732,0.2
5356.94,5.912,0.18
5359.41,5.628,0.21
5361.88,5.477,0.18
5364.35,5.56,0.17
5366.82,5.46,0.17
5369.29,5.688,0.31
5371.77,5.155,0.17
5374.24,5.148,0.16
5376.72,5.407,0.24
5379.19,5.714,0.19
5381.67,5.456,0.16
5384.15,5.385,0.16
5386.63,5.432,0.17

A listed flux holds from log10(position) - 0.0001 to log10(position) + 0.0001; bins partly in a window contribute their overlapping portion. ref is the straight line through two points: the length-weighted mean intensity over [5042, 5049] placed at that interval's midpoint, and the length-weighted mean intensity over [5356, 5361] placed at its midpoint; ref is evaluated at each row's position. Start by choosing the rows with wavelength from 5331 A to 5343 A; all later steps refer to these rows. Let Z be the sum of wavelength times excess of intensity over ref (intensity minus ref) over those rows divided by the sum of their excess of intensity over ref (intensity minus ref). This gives 5337.2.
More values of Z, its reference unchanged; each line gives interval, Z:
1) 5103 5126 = 5114.8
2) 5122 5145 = 5134.1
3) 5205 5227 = 5213.5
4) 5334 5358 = 5343.3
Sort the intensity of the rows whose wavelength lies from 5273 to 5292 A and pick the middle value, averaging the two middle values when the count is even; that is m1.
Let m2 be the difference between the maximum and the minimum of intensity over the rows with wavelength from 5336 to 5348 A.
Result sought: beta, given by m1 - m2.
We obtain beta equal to 4.75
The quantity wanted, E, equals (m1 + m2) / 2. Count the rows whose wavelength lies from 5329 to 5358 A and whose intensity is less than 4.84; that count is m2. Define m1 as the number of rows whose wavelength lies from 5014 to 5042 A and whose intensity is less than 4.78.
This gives 3.50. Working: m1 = 6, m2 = 1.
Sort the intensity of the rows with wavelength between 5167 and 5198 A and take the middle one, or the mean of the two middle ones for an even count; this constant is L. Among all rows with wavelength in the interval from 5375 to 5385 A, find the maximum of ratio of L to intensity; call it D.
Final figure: 0.76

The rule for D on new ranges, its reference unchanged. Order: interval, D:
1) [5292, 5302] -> 0.79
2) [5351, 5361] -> 0.79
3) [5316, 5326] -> 0.77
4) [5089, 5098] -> 0.82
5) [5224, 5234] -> 0.85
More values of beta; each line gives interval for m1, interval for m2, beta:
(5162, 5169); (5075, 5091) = 3.57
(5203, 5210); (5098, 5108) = 4.09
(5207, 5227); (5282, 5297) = 4.54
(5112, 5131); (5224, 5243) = 3.89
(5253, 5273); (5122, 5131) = 4.67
